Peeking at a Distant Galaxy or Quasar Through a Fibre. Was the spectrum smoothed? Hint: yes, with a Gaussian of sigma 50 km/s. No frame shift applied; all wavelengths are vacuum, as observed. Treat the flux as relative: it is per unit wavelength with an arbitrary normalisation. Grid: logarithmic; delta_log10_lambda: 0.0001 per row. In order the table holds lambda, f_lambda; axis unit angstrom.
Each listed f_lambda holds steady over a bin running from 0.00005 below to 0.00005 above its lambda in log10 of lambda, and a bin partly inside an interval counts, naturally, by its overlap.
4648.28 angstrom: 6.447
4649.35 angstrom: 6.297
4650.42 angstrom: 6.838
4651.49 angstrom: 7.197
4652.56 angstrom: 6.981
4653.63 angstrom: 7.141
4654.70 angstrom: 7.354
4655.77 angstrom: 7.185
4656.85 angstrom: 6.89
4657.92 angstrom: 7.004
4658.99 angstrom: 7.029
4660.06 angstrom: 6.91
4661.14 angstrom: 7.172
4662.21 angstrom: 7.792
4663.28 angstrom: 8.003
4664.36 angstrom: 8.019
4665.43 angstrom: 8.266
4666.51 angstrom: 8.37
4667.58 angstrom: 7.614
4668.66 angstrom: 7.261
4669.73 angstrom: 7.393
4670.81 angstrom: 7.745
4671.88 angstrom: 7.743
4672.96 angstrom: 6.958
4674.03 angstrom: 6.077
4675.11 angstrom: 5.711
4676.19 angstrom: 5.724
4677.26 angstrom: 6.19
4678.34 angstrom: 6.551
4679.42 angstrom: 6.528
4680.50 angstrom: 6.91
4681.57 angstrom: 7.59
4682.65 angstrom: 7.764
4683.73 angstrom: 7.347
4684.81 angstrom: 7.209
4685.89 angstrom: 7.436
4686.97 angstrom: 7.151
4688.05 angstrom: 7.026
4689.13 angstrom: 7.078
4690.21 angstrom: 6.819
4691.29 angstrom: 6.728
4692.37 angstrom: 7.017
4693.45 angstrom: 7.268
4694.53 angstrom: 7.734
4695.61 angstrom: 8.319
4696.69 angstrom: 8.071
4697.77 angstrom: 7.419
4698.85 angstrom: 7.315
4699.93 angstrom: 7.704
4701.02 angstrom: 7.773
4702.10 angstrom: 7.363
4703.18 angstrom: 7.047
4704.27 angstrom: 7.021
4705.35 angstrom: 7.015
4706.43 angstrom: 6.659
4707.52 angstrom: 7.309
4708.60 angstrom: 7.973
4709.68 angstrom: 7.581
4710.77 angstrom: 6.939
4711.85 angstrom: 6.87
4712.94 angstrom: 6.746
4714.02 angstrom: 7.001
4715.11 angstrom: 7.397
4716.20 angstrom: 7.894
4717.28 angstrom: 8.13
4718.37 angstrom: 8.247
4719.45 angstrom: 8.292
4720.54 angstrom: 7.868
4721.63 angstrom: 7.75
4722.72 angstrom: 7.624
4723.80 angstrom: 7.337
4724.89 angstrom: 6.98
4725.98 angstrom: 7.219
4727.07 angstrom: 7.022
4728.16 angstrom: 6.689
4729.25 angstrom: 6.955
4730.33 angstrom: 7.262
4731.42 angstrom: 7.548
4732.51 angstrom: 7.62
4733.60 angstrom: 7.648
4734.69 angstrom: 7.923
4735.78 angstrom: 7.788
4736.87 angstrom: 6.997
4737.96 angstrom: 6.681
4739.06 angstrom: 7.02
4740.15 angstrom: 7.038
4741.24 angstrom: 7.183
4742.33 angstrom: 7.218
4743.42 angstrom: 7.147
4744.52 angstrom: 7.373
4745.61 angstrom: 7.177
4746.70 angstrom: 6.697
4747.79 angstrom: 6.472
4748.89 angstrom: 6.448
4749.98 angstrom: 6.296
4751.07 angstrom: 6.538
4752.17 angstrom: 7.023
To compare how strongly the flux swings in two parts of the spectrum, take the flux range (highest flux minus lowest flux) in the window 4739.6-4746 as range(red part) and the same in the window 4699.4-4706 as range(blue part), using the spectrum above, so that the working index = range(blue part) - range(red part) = 0.42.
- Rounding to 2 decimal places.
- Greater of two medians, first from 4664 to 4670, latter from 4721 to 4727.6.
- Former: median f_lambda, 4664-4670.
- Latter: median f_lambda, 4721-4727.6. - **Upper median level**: 7.82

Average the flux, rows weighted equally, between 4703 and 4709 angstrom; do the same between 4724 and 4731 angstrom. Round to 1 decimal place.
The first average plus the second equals 14.2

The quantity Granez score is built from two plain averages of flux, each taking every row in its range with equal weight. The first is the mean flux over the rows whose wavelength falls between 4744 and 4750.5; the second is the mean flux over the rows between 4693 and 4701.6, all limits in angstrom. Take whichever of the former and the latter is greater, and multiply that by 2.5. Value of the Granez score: 19.3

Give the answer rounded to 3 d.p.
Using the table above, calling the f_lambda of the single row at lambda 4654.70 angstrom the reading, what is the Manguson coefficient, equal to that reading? 7.354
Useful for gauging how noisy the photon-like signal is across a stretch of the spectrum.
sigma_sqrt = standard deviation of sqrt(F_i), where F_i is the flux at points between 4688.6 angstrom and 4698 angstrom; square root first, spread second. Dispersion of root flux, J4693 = 0.10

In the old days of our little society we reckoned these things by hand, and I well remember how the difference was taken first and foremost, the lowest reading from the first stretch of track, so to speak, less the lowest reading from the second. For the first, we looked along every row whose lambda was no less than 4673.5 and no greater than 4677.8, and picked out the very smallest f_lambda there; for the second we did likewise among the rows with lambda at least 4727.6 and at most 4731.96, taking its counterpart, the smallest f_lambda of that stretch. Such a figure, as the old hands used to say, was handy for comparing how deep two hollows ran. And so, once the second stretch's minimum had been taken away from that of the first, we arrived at -1.0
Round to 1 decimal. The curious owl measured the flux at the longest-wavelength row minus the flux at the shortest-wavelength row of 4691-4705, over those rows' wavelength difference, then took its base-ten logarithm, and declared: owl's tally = -1.6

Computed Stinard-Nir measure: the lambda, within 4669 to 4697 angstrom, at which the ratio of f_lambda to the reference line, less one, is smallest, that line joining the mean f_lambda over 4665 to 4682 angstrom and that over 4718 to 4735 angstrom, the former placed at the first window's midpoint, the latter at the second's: 4675.11 angstrom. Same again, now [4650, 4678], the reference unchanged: 4675.11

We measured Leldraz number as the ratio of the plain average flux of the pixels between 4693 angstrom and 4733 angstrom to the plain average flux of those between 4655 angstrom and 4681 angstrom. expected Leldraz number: 1.04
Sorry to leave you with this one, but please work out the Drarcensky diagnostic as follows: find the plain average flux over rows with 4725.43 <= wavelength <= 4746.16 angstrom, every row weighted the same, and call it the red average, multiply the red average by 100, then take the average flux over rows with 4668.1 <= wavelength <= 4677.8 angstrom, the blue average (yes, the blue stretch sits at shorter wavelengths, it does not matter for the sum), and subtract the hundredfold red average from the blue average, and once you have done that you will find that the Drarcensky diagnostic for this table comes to -717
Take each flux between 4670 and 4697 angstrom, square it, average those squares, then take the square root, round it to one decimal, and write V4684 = 7.1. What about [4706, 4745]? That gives 7.4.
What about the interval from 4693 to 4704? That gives 7.6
